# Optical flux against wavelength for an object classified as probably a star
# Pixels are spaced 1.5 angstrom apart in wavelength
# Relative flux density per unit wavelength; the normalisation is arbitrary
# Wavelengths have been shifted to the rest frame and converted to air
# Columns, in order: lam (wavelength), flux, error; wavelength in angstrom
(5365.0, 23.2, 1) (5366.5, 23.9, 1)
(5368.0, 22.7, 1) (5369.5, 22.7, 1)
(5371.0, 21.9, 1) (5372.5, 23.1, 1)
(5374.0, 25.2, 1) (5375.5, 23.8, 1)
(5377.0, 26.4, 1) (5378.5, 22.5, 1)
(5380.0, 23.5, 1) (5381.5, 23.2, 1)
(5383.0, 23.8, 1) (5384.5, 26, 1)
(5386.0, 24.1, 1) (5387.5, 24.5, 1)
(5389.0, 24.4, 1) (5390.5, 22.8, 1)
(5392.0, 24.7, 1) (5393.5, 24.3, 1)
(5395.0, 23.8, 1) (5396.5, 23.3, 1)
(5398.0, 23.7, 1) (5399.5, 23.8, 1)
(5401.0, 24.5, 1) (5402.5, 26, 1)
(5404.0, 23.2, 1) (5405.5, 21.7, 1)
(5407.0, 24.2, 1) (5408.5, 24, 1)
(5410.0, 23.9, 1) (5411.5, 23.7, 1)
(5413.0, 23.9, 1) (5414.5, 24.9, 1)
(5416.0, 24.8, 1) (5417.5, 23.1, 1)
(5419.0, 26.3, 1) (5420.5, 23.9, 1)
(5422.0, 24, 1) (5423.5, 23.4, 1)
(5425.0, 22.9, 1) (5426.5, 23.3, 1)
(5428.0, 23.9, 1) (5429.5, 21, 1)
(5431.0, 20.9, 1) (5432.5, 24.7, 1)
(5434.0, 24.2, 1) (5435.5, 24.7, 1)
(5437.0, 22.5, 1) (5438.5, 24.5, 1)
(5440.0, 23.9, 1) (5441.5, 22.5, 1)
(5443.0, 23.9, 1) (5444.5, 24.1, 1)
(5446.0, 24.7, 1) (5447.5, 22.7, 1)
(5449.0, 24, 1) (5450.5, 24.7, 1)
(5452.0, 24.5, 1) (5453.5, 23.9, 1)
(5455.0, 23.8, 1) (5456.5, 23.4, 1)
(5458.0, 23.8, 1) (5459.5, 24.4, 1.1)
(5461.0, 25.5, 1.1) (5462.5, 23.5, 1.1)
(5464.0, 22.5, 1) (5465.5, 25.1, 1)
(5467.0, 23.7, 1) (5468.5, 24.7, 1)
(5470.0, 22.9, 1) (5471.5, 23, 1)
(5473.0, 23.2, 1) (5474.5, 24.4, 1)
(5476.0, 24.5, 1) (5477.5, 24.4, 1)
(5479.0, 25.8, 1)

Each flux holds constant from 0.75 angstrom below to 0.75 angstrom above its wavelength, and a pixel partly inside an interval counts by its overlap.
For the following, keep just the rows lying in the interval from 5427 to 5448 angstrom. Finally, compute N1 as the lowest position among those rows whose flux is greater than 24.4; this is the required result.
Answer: 5432.5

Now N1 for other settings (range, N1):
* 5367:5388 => 5374.0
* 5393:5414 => 5401.0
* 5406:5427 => 5414.5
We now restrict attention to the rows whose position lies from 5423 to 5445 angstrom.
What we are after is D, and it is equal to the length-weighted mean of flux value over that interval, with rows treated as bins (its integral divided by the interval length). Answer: 23.35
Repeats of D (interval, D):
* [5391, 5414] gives 23.91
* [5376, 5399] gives 24.06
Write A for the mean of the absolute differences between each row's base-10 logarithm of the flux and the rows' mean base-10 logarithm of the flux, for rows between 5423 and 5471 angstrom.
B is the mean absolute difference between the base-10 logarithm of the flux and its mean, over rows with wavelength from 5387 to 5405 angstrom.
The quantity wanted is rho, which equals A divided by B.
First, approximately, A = 0.0149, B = 0.0117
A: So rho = 1.3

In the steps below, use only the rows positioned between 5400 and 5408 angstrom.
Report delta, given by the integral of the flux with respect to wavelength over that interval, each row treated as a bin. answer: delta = 191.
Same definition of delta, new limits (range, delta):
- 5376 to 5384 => 192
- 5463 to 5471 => 190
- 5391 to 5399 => 191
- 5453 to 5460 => 167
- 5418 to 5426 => 192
